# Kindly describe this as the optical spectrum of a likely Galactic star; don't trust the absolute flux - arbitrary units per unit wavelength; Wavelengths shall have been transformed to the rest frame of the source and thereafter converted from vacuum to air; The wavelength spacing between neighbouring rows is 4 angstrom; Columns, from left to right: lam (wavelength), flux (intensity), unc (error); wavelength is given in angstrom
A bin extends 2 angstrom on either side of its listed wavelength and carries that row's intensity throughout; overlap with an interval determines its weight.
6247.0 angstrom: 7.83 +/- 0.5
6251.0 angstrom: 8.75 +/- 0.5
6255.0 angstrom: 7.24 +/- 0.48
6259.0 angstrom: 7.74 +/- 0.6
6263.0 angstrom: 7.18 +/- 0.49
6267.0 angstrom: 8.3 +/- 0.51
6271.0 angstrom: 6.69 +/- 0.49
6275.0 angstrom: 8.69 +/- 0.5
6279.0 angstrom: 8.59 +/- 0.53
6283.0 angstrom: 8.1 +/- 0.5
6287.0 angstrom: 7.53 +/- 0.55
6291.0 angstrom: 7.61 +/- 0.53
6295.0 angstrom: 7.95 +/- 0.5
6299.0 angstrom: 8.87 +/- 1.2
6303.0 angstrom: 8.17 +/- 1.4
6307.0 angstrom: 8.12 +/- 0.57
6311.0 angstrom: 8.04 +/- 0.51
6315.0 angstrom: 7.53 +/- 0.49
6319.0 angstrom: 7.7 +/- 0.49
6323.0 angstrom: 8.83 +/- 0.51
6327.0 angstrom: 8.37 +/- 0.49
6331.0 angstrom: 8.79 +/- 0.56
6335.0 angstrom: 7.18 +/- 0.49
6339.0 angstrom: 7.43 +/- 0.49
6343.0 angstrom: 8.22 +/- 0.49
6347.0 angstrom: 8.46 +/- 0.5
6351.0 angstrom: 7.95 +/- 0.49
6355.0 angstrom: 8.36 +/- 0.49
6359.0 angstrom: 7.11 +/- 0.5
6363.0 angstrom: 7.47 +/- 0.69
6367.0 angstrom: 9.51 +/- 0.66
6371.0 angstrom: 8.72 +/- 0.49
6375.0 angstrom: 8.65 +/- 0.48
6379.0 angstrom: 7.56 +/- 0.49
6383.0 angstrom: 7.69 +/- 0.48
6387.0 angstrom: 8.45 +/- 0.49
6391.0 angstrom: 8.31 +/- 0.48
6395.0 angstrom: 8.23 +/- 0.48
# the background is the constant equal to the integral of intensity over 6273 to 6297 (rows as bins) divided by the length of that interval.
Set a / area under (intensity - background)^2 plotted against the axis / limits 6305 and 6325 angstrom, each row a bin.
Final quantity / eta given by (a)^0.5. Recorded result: 2.0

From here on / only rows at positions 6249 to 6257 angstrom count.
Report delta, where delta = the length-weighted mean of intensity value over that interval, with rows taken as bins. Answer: 8.0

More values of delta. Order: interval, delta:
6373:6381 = 8.1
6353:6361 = 7.7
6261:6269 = 7.7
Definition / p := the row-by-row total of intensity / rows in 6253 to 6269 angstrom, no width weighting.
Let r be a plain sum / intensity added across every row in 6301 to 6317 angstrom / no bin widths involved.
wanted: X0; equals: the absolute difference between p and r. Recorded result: 1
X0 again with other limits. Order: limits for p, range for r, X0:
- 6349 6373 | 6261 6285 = 2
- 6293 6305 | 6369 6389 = 16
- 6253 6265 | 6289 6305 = 10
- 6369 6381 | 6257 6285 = 30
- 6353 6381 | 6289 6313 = 9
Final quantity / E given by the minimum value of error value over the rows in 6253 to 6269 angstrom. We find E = 0.480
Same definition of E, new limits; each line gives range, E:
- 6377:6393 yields 0.480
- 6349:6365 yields 0.490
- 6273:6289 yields 0.500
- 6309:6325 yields 0.490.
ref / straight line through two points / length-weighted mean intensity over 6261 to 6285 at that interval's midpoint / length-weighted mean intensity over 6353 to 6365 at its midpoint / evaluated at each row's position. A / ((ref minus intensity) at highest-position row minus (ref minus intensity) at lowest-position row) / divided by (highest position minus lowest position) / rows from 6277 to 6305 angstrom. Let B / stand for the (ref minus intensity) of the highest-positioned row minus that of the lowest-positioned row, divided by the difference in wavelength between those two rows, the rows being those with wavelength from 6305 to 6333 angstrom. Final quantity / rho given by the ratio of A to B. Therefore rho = -0.46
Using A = 0.014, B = -0.031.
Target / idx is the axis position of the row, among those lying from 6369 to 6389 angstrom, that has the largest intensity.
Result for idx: 6371.0 angstrom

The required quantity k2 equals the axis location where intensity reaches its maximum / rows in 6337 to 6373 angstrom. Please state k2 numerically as 6367.0 angstrom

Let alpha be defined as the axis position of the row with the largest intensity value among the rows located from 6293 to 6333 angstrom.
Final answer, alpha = 6299.0 angstrom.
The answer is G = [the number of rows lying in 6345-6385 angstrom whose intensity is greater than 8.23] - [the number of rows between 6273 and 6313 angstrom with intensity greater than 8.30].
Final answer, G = 2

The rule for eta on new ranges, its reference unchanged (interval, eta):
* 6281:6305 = 2.2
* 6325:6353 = 2.8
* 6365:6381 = 3.5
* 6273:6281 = 1.6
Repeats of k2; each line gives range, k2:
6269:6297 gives 6275.0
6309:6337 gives 6323.0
